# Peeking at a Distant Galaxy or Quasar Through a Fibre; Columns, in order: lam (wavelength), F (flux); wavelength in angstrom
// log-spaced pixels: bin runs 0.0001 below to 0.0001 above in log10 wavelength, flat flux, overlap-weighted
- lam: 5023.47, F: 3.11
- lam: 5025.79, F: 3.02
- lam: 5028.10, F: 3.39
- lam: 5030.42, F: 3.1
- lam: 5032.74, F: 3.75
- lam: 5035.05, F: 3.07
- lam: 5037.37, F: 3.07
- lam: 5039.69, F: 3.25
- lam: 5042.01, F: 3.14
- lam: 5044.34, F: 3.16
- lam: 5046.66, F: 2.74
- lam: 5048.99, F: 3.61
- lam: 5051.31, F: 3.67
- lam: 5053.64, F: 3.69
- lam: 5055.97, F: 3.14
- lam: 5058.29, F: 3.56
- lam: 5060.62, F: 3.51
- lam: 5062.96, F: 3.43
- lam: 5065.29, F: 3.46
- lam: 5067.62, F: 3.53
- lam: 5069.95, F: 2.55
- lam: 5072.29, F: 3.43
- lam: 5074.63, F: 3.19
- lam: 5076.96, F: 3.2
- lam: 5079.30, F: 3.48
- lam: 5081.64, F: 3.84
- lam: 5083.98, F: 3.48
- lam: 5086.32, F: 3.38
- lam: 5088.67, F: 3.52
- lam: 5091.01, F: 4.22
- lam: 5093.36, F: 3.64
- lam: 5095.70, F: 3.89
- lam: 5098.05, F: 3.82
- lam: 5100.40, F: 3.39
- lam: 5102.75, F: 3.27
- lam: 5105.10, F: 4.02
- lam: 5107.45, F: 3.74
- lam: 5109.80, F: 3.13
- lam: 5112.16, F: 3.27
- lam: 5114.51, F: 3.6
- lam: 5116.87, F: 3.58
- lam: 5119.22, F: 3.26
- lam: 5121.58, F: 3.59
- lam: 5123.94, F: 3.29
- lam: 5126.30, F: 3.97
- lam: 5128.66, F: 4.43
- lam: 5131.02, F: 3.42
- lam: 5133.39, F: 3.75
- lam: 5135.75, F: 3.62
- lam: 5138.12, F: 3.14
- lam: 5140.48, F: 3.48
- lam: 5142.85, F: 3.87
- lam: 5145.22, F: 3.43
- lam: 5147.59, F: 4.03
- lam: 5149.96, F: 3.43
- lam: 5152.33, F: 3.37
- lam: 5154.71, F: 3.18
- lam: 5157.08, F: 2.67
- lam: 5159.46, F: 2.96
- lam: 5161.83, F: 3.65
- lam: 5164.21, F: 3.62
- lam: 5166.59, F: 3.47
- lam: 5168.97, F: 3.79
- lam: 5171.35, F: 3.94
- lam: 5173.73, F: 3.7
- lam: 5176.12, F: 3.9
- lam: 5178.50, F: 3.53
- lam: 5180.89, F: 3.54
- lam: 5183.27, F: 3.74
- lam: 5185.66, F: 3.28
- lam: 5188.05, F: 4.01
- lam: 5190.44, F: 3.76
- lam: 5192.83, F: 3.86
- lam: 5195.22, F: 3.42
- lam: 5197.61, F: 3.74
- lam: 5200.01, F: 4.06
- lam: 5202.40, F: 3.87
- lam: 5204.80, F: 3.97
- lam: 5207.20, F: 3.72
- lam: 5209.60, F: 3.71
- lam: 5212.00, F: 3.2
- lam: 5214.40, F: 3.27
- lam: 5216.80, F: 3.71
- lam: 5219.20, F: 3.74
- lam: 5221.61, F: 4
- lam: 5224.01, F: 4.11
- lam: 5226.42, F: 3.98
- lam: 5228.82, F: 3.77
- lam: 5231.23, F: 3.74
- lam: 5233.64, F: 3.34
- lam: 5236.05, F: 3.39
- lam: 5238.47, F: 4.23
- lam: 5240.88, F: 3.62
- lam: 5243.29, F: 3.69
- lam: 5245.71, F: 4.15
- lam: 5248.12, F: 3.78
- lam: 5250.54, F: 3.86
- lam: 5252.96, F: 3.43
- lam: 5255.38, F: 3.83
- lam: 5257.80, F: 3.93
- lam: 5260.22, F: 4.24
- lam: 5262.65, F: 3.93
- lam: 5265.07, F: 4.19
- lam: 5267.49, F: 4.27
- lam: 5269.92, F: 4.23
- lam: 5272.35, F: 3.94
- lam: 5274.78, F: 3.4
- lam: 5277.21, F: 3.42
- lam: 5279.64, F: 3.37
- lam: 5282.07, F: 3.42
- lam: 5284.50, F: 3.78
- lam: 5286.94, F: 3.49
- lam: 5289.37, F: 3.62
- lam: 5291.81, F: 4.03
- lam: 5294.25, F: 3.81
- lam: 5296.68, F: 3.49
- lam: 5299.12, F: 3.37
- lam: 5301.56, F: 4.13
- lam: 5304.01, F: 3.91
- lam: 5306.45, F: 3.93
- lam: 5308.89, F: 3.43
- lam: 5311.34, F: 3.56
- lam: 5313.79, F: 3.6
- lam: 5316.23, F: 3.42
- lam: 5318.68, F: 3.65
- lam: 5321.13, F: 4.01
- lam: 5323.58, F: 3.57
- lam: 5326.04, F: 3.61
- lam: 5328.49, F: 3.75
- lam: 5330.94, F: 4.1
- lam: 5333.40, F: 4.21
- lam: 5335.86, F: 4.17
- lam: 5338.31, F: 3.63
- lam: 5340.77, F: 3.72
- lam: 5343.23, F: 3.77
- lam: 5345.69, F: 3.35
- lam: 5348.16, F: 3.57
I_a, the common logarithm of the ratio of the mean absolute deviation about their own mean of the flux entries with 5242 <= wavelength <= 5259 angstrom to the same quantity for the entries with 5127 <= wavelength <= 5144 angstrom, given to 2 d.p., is -0.29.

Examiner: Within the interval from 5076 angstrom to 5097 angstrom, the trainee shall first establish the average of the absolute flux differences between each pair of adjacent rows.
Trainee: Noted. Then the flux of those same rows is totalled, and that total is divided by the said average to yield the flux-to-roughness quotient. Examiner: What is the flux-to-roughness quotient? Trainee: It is 94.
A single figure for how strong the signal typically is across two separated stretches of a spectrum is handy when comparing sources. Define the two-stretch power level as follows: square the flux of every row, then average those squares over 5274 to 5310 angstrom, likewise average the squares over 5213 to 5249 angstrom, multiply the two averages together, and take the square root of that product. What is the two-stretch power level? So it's 13.8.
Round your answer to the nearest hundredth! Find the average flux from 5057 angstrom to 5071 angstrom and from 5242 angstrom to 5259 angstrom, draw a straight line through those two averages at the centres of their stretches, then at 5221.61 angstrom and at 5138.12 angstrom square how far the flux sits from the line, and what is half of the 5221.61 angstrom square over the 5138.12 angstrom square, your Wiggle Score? 0.23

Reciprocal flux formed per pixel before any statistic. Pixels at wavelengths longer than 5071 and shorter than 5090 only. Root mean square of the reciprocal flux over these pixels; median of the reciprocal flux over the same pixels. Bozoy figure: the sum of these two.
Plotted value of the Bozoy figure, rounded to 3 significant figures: 0.581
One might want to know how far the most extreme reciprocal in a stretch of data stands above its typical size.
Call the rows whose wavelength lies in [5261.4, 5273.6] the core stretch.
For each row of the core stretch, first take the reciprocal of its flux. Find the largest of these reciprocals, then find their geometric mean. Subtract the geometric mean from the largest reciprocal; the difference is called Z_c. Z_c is 0.011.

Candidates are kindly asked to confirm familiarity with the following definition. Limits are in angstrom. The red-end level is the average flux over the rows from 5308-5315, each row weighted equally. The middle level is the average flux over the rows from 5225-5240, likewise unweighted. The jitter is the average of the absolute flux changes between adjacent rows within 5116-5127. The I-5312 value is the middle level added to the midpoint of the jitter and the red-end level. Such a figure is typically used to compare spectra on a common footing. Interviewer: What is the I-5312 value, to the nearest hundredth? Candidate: 5.71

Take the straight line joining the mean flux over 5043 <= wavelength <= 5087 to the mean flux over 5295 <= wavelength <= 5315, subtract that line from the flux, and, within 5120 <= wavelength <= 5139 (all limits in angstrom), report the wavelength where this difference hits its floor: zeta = 5138.12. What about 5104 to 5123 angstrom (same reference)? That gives 5109.80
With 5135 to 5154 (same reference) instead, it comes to 5138.12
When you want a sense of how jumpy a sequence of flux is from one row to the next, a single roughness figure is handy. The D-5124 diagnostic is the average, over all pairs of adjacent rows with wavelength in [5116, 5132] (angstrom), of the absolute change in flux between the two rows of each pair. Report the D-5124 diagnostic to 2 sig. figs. 0.52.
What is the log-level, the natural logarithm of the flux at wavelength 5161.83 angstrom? 1.29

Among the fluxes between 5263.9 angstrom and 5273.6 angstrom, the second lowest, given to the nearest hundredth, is 4.19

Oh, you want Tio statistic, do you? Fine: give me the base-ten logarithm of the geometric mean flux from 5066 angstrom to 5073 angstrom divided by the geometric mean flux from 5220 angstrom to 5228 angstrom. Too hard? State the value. -0.11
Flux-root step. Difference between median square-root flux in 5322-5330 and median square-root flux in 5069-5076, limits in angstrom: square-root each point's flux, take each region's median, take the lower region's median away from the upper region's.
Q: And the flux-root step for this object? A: 0.11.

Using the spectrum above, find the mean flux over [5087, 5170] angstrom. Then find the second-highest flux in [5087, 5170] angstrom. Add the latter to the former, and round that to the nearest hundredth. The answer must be 7.78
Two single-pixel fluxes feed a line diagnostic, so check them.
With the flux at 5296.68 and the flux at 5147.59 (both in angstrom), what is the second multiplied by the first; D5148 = 14.1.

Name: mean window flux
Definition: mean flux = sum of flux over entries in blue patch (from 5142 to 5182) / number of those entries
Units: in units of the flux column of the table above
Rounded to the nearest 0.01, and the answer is 3.53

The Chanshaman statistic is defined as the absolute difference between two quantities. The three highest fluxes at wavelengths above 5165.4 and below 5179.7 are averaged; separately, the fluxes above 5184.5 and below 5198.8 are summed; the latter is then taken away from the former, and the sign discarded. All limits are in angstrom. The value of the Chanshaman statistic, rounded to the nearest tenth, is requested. 18.2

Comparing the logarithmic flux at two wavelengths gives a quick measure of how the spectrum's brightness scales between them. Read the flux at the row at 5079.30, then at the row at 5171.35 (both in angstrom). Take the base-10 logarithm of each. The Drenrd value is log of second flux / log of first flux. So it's 1.10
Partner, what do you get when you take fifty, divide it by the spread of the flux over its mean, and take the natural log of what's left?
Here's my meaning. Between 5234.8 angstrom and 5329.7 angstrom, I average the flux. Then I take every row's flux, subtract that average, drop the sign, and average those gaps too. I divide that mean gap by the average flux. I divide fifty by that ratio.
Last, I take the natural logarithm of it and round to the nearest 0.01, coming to 6.63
